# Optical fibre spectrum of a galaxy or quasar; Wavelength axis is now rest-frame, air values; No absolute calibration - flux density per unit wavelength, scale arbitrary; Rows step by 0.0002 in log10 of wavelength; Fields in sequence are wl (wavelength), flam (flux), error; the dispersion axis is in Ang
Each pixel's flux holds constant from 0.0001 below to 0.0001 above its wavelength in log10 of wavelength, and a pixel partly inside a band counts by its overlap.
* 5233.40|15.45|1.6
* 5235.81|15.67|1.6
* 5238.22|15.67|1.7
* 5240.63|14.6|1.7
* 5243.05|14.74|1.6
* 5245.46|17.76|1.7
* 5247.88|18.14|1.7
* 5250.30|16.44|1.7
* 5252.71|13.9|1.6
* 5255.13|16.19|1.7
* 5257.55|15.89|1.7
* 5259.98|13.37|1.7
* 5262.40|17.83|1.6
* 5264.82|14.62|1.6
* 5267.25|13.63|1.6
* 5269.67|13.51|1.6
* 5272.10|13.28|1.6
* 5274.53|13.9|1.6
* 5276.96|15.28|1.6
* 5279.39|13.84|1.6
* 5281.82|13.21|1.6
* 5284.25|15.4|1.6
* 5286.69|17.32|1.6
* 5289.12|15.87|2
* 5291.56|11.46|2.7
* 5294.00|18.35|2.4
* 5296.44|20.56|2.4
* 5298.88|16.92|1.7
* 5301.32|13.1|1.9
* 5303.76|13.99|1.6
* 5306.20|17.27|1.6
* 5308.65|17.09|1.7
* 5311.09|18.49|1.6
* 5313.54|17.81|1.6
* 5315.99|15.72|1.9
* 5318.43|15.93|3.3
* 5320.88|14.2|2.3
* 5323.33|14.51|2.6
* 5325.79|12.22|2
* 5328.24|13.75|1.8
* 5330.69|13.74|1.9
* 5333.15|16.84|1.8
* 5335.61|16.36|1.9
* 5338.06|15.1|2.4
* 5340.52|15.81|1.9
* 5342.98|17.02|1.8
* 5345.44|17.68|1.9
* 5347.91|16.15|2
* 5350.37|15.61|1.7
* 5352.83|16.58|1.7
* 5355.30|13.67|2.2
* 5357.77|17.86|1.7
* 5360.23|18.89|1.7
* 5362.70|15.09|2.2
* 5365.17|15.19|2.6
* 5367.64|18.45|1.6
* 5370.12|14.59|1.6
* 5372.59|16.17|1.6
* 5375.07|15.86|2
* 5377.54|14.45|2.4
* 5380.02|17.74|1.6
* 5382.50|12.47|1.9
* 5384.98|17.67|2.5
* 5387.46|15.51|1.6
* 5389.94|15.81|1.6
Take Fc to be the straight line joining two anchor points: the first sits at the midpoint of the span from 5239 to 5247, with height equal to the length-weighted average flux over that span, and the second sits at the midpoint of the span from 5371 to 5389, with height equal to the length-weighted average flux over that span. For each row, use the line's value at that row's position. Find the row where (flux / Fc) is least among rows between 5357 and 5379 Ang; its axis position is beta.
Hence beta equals 5377.54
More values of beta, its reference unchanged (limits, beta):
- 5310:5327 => 5325.79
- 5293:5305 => 5301.32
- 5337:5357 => 5355.30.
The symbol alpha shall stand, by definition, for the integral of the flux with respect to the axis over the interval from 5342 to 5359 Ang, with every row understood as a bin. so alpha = 278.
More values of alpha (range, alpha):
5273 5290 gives 254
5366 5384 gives 282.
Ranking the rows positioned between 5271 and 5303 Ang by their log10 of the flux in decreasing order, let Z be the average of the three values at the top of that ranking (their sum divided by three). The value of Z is 1.27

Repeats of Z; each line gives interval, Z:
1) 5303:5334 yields 1.25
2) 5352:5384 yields 1.26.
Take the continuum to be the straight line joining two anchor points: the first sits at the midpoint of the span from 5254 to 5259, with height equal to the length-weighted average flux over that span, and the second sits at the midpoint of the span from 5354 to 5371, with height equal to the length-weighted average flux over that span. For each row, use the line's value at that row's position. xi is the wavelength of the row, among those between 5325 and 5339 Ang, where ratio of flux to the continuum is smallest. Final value 5325.79 Ang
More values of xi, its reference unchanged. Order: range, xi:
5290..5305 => 5291.56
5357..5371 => 5370.12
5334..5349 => 5338.06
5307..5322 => 5320.88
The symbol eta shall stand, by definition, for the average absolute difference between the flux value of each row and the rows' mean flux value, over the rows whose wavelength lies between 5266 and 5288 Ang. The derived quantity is 1.08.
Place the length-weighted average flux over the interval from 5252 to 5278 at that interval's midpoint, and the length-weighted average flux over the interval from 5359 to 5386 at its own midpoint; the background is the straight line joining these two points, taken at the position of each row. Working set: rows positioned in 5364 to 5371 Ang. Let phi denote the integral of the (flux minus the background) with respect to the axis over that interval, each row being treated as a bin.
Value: 1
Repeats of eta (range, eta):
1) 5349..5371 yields 1.54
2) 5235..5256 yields 1.09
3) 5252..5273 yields 1.30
